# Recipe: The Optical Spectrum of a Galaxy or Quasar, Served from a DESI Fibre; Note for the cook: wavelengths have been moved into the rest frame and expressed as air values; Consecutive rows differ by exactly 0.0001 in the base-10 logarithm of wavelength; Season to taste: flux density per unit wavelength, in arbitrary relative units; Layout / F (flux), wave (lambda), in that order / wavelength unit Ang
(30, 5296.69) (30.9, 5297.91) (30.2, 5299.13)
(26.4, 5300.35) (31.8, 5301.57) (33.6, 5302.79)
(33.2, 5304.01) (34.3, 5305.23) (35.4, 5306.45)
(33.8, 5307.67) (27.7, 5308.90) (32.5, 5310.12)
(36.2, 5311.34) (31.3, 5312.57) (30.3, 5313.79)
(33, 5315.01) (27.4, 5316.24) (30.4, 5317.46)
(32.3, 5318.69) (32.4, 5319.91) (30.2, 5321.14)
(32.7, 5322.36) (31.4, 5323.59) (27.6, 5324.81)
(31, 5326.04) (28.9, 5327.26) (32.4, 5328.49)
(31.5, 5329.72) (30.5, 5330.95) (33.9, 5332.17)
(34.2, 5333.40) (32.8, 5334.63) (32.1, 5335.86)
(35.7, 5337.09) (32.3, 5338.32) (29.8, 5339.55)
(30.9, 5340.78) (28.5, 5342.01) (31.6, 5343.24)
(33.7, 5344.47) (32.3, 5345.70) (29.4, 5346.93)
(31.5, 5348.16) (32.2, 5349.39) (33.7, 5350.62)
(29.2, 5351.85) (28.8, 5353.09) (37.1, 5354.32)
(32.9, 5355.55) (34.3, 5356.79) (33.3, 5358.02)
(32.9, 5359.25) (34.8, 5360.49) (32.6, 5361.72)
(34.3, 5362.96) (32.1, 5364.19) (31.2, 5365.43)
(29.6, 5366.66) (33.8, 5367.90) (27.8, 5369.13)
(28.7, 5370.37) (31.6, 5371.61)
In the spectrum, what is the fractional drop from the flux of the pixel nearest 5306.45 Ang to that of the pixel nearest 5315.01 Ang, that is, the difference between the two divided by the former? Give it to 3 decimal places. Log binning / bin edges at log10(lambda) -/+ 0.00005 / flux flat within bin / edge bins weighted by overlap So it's 0.068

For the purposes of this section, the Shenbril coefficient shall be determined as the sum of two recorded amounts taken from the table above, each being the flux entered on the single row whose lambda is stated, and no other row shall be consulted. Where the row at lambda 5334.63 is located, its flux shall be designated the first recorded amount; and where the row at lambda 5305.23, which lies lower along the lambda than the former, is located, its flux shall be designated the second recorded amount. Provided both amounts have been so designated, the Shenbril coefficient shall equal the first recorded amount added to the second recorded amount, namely 67.1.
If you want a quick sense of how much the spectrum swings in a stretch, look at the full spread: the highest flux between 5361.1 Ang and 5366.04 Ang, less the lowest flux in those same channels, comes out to 3.1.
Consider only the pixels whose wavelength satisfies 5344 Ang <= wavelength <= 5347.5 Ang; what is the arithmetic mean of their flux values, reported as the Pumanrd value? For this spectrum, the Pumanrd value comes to 31.8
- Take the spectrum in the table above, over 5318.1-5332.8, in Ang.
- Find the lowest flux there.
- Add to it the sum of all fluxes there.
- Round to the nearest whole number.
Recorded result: 402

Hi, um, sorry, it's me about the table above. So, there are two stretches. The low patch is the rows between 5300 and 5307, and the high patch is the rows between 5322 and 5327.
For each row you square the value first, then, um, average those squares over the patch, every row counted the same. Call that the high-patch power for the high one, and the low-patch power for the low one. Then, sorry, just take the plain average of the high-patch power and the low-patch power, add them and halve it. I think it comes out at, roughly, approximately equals 1003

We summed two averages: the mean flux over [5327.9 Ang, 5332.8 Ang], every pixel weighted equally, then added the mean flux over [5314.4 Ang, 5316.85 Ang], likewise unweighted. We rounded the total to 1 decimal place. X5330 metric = 62.3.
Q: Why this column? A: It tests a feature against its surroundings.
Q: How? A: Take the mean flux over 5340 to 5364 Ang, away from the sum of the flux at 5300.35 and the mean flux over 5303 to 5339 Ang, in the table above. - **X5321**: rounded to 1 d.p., 26.1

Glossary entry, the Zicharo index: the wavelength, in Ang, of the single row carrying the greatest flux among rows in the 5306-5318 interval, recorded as 5311.34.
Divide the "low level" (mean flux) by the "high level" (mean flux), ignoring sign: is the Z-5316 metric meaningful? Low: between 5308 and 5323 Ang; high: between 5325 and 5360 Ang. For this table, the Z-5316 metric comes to 0.98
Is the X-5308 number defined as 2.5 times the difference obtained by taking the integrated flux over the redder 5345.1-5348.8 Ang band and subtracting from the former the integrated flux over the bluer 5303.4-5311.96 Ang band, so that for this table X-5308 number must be -425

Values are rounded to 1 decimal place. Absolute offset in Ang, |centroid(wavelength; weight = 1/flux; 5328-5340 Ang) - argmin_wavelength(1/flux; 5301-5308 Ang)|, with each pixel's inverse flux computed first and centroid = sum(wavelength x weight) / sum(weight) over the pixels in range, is 27.6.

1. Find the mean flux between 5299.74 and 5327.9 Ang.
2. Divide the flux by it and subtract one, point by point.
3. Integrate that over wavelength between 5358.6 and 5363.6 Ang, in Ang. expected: 0.34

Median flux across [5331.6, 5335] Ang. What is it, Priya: 33.9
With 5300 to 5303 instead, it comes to 31.8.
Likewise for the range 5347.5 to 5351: 32.2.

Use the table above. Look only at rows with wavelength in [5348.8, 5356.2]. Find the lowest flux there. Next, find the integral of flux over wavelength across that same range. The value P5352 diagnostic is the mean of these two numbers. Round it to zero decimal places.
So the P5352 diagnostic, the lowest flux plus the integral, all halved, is 134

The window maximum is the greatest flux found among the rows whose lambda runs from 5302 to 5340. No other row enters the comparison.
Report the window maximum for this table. 36.2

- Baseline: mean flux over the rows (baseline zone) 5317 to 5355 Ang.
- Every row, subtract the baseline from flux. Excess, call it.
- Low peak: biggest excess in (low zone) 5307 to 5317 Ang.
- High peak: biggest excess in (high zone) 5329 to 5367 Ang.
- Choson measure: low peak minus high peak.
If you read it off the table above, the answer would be -0.9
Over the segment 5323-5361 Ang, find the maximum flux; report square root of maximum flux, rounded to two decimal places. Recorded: 6.09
